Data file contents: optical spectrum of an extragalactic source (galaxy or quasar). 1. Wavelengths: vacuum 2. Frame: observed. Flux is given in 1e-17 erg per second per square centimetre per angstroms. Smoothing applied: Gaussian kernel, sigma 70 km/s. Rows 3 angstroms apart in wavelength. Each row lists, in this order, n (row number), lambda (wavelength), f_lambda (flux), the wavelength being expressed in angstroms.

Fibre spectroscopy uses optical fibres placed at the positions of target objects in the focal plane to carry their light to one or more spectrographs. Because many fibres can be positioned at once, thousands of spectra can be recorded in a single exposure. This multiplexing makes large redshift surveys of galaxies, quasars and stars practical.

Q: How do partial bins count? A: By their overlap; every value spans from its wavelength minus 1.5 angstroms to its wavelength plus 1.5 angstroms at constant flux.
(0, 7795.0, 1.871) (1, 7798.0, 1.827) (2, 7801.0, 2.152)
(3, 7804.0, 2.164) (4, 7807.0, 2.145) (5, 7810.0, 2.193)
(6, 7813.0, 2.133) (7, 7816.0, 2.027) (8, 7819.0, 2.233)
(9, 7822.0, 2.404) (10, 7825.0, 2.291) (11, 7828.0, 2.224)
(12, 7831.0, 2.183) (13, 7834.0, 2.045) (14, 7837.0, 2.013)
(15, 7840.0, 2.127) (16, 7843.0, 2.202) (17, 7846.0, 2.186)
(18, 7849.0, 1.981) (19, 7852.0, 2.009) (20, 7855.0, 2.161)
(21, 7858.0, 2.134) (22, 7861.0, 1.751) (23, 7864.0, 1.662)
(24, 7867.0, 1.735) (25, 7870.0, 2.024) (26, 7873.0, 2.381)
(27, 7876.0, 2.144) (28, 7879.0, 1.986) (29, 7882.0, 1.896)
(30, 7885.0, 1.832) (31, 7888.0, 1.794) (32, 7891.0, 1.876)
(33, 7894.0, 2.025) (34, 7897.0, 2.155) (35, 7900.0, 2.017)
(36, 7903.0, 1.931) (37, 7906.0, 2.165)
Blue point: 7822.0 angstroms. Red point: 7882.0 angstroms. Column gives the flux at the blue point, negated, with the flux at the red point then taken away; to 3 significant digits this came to -4.30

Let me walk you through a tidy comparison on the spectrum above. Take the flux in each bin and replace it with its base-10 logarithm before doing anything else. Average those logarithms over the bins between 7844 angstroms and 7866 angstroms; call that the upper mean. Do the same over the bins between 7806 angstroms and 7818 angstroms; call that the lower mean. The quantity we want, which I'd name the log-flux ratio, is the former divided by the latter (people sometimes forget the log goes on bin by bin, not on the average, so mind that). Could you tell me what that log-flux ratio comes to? 0.90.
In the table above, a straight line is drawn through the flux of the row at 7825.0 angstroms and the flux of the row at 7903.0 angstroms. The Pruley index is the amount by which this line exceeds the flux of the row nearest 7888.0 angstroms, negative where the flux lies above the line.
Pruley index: 0.21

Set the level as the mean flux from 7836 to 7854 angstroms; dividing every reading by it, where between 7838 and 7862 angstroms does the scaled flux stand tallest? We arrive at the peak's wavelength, 7843.0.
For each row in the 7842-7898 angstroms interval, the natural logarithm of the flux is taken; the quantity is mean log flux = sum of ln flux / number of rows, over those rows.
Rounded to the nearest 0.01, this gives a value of 0.69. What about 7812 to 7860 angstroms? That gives 0.76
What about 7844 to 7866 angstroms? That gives 0.68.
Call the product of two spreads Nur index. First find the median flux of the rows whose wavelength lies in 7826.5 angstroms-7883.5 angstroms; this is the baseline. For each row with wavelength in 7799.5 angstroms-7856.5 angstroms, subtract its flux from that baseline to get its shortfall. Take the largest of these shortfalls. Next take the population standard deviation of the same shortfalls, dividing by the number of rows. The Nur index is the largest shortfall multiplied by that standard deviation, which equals 0.007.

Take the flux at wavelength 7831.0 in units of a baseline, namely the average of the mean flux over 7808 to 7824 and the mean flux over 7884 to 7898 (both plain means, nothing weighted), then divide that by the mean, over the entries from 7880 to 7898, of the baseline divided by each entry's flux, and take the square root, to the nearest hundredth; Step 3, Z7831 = 0.99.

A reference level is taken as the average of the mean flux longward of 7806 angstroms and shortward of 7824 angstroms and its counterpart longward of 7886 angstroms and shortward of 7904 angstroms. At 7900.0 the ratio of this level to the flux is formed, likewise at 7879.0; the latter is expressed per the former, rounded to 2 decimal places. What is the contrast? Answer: 1.02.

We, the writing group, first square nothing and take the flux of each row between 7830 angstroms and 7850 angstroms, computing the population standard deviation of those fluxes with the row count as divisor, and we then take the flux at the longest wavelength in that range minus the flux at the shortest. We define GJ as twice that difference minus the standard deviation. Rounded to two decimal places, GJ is -0.49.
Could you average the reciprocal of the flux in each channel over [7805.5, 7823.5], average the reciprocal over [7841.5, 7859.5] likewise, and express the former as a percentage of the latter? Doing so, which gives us 97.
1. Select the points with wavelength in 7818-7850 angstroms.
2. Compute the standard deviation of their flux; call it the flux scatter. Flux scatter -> 0.12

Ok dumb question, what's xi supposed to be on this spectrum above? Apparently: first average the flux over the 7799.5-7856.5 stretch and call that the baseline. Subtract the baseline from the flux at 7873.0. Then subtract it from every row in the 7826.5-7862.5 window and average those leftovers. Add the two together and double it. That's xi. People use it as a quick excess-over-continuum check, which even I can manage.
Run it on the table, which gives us 0.3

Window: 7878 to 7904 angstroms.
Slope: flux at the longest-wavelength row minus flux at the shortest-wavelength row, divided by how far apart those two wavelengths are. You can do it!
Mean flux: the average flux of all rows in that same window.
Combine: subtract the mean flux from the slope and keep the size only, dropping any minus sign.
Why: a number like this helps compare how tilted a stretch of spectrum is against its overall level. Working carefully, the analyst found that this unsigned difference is 1.95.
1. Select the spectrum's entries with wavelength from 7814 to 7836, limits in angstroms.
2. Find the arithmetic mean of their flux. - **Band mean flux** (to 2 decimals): 2.20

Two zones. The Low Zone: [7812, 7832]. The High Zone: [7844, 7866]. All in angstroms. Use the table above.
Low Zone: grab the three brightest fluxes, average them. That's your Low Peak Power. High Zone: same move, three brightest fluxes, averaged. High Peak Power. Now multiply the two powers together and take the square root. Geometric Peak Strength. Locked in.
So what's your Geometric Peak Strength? 2.23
